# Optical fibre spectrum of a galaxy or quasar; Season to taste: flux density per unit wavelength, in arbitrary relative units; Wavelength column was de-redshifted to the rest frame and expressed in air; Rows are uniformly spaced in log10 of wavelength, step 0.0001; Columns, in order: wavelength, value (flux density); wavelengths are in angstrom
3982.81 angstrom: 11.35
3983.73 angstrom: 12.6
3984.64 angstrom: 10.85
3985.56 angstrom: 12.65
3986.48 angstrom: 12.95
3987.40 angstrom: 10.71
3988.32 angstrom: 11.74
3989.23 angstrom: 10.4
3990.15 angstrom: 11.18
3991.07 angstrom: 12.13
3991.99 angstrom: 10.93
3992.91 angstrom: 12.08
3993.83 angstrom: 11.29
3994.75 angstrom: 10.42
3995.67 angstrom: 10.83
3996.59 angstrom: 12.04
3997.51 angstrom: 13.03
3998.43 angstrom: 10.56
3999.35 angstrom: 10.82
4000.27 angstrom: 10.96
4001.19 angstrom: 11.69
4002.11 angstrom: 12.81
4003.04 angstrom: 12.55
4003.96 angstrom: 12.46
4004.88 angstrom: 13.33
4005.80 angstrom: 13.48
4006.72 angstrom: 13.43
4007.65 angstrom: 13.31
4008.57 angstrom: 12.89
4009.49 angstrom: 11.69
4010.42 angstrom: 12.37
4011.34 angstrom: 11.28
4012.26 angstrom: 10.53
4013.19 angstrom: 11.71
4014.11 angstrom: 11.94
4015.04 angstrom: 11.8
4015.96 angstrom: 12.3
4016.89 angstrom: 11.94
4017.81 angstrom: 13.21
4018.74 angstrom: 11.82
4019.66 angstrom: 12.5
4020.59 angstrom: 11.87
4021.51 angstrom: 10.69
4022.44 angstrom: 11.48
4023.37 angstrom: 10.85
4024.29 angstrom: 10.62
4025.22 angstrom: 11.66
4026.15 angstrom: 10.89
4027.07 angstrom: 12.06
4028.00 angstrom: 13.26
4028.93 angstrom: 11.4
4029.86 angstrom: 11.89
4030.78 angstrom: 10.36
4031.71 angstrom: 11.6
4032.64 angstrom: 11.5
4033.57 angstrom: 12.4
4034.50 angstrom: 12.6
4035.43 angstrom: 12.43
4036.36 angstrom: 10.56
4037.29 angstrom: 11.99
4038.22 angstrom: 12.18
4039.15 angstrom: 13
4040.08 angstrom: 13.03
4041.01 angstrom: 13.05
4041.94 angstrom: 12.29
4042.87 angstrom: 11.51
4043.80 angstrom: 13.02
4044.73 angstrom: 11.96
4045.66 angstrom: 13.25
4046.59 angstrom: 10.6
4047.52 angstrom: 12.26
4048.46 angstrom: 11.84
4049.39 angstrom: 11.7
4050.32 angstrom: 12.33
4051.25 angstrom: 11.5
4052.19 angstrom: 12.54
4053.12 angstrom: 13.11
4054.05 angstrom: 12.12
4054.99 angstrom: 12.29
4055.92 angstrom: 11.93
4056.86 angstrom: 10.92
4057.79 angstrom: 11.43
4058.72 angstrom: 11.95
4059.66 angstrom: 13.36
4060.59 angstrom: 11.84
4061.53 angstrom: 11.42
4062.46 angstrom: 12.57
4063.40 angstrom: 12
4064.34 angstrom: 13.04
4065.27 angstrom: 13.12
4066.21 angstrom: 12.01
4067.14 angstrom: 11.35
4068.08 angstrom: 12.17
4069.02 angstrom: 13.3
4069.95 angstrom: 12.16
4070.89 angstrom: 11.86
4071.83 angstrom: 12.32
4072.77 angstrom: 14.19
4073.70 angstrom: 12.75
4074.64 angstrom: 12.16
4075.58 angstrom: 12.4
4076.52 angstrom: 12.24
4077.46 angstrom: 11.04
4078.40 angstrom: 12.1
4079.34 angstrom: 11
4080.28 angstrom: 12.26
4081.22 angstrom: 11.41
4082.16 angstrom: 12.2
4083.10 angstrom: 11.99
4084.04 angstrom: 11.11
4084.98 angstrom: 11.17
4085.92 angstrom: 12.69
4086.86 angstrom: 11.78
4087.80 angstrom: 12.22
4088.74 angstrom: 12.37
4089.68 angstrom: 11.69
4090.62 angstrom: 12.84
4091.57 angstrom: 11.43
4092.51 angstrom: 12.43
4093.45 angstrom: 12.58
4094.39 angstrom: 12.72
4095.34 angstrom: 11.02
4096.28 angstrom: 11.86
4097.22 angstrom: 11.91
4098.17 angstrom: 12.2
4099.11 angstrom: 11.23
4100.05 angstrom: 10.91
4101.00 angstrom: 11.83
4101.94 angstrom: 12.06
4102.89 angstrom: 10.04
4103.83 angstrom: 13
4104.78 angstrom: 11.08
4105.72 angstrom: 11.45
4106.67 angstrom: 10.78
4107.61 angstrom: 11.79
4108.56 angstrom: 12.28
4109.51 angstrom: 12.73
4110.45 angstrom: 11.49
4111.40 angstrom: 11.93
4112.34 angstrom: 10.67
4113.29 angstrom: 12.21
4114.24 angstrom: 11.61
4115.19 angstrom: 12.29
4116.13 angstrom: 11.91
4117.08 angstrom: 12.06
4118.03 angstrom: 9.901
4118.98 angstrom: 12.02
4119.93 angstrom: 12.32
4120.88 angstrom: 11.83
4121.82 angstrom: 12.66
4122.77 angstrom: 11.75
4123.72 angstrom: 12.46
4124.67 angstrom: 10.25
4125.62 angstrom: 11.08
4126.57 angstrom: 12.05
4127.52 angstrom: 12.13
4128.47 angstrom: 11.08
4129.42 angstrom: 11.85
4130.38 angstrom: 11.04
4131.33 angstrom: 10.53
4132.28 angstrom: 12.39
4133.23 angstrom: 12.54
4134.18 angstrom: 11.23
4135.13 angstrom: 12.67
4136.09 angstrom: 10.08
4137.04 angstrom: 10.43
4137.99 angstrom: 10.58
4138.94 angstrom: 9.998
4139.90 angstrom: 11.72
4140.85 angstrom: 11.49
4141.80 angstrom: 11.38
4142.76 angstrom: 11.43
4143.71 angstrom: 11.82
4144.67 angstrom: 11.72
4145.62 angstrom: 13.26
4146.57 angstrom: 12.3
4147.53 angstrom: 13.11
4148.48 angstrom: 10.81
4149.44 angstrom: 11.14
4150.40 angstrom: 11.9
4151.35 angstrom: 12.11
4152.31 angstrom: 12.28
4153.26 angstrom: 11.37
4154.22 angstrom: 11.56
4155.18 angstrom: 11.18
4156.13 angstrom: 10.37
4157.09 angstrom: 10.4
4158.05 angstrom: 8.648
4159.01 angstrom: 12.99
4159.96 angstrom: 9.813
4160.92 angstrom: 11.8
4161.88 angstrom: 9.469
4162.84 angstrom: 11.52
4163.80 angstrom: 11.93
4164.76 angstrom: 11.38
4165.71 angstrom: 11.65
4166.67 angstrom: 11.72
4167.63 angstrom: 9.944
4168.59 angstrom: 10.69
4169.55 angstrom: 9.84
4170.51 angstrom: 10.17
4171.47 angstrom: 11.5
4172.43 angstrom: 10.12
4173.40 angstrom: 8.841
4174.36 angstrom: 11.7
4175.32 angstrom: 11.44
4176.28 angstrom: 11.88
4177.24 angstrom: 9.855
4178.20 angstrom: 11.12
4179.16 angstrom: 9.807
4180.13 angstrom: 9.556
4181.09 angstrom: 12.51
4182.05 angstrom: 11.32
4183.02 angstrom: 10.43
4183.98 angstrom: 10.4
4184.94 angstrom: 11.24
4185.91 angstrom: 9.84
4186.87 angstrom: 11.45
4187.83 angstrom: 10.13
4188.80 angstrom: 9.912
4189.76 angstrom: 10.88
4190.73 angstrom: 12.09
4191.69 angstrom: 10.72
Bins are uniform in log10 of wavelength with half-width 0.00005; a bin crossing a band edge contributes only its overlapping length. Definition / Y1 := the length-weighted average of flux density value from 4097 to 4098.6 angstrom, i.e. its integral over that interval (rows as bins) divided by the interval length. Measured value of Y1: 12.0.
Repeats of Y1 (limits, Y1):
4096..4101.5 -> 11.7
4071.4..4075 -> 12.9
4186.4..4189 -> 10.6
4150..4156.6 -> 11.5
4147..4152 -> 11.8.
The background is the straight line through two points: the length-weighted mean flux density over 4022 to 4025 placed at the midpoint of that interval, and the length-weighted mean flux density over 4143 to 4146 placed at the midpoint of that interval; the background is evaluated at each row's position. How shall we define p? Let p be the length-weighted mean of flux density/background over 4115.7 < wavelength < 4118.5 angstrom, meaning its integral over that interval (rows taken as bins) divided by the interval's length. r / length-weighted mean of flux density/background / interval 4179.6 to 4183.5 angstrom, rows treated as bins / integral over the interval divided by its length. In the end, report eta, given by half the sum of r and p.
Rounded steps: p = 0.95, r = 0.87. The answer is 0.91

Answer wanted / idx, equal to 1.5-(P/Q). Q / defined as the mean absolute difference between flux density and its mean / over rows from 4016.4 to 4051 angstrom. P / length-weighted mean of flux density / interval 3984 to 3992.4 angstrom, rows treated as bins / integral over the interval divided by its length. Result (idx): -16.3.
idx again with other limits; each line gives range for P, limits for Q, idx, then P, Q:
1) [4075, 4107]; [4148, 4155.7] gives -26.7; 11.8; 0.4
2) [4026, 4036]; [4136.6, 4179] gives -12.7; 11.9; 0.8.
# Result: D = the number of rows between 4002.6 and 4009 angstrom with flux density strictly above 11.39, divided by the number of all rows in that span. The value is 1.00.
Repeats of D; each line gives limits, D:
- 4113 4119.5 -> 0.86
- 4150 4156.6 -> 0.57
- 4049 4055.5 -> 1.00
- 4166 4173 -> 0.29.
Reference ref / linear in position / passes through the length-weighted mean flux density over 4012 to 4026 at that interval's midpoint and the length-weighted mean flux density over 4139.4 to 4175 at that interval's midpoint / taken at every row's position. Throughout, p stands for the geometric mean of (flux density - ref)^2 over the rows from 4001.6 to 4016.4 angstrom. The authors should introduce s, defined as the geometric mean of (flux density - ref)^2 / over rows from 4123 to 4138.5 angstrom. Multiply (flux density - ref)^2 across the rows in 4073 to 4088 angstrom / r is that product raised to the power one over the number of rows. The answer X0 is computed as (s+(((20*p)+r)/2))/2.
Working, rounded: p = 0.24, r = 0.278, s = 0.37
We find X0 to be 1.47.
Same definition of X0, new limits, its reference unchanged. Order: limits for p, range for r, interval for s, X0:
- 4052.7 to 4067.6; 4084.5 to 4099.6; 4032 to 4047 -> 1.69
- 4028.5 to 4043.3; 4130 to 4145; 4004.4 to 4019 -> 1.15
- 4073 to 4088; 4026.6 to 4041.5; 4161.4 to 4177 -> 1.68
